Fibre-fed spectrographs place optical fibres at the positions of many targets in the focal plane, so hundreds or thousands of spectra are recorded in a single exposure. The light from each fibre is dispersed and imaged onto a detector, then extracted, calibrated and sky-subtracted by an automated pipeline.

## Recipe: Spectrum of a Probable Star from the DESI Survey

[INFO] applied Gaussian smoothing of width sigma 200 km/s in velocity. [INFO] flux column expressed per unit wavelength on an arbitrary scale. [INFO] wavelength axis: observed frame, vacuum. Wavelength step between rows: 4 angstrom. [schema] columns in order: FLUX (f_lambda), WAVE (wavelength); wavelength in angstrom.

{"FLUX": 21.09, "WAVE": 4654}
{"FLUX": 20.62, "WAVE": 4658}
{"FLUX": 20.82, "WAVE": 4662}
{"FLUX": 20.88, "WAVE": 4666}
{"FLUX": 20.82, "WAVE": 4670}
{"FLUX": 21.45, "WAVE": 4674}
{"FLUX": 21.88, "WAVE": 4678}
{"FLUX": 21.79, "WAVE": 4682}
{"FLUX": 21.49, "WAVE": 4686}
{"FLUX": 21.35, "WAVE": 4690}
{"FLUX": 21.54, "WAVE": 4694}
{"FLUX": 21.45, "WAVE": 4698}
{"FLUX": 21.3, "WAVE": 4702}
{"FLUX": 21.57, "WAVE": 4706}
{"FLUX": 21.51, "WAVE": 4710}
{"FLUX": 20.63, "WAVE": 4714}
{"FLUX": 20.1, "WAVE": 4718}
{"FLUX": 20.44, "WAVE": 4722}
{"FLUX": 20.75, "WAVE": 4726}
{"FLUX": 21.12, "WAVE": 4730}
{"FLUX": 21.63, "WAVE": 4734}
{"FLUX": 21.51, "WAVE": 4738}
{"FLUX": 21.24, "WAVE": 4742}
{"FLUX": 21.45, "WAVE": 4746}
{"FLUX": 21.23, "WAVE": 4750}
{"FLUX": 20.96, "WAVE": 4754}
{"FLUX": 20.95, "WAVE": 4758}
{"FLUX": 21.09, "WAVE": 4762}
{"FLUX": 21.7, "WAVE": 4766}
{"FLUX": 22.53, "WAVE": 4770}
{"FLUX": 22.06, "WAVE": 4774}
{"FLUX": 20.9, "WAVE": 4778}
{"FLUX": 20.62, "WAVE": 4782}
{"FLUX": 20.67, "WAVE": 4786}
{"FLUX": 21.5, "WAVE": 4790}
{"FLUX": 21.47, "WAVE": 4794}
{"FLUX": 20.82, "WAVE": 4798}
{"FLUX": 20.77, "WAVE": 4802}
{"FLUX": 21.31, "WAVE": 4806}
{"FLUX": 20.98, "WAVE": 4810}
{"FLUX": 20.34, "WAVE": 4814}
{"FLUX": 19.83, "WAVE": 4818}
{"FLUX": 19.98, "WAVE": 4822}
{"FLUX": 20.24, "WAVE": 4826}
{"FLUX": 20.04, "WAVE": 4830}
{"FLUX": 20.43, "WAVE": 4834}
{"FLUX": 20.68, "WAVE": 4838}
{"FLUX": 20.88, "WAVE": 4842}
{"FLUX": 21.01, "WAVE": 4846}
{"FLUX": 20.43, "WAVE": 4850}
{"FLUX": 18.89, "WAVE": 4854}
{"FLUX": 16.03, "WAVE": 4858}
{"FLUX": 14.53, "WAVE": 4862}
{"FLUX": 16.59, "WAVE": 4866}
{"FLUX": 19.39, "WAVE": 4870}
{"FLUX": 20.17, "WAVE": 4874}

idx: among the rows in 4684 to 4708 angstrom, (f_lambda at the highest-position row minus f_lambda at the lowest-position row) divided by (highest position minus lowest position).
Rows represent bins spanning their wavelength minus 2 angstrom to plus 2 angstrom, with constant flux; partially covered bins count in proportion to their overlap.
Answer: 0.004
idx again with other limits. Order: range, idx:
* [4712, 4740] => 0.037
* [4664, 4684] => 0.057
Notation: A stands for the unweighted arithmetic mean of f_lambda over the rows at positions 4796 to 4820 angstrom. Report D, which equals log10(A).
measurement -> 1.32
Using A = 20.7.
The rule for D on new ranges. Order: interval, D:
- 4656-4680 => 1.32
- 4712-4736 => 1.32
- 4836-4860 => 1.29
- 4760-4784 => 1.33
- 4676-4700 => 1.33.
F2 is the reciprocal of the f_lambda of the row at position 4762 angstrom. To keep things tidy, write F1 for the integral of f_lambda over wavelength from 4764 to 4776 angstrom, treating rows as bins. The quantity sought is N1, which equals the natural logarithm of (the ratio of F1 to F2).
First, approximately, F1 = 265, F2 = 0.0474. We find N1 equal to 8.63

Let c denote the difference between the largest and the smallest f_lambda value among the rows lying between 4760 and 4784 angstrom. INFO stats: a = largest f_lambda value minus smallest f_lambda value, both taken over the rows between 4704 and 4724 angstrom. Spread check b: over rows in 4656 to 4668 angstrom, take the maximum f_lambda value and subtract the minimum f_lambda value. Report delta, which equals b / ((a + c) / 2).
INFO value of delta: 0.2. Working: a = 1.47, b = 0.26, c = 1.9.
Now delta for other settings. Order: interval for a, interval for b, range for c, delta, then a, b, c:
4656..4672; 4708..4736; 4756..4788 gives 1.4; 0.26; 1.53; 1.9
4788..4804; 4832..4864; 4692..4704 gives 13.4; 0.73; 6.48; 0.2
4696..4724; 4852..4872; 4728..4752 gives 4.9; 1.47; 4.86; 0.5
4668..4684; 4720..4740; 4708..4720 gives 1.0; 1.06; 1.19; 1.4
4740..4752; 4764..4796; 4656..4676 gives 3.6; 0.22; 1.91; 0.8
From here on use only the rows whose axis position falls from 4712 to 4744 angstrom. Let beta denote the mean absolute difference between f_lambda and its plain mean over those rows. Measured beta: 0.45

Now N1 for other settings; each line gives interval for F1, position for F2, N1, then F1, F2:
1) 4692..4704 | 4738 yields 8.62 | 257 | 0.0465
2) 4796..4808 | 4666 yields 8.57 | 252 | 0.0479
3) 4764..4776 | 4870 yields 8.55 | 265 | 0.0516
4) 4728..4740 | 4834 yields 8.57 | 257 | 0.0489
